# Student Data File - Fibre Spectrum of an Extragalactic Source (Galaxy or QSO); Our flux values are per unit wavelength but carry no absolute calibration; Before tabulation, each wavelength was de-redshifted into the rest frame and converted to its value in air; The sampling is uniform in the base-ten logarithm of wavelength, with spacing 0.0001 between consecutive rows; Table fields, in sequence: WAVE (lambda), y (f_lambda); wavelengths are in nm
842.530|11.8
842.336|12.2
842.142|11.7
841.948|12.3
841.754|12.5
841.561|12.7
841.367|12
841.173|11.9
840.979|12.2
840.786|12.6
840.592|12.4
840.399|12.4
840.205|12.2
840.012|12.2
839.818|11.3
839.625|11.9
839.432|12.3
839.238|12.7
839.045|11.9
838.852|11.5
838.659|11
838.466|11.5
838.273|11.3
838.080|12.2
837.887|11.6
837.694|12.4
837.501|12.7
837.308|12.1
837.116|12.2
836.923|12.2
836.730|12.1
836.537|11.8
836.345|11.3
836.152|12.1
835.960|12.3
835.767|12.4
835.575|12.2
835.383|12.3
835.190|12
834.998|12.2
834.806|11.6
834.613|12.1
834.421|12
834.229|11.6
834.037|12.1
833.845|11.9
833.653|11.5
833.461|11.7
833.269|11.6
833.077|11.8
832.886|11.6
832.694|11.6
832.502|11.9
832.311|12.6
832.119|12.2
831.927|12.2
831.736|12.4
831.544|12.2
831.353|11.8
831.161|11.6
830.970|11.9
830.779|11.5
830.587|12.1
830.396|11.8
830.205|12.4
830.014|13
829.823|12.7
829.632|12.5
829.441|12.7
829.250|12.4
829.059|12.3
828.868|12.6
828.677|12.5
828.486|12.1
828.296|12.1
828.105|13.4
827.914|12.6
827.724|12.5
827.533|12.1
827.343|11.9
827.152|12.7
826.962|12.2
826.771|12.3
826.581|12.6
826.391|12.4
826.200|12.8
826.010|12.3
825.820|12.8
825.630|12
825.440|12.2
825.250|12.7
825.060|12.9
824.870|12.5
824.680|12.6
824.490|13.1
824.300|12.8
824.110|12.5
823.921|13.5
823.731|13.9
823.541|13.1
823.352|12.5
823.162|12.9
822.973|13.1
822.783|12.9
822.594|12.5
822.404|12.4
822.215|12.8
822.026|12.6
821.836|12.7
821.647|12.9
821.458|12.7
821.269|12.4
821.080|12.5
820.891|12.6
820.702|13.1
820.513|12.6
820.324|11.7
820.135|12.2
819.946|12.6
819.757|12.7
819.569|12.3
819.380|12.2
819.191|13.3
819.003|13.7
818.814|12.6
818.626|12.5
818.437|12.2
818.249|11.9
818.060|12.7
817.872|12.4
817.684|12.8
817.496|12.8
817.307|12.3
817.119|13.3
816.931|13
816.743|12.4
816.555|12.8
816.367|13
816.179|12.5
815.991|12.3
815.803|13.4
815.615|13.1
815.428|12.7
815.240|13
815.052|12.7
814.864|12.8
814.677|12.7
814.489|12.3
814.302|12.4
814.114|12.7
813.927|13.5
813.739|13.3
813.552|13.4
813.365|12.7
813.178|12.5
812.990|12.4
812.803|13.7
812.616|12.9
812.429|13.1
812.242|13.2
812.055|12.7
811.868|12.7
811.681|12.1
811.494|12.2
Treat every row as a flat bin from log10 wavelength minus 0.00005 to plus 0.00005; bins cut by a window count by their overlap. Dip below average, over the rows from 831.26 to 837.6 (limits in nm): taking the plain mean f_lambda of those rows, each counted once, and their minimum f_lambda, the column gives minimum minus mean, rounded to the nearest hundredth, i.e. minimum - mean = -0.71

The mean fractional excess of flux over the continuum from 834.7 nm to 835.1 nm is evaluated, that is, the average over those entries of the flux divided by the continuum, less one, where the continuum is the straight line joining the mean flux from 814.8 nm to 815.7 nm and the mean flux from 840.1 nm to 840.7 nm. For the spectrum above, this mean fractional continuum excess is -0.044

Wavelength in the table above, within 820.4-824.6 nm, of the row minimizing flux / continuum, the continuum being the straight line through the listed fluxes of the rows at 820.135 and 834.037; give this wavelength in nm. 821.269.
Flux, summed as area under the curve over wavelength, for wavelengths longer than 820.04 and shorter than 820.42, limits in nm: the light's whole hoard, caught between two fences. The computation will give 4.5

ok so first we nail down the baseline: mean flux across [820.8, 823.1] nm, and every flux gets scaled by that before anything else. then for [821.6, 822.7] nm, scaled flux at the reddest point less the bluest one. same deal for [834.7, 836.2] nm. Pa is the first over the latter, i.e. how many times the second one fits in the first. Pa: -0.80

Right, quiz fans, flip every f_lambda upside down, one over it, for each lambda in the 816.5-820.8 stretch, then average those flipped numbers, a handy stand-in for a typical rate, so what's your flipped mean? 0.0794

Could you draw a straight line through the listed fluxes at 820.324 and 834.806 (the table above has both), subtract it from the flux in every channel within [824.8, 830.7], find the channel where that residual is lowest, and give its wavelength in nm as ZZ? 830.396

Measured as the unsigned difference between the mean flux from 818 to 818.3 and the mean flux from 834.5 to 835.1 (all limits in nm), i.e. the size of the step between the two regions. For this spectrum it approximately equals 0.3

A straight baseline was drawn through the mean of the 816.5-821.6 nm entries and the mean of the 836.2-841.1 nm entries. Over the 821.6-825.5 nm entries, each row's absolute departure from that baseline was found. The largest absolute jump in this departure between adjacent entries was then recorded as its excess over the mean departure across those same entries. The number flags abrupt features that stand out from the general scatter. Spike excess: 0.62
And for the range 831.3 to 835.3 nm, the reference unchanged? 0.20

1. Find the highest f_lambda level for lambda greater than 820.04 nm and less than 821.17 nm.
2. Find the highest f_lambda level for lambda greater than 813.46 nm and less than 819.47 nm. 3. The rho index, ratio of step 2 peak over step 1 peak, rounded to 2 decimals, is 1.05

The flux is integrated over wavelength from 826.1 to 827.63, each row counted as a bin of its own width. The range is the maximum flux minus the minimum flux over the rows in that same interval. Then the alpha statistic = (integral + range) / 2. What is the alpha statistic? 9.9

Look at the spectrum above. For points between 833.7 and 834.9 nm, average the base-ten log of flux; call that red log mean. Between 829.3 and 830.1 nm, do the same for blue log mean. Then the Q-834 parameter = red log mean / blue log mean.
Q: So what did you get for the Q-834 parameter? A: 0.97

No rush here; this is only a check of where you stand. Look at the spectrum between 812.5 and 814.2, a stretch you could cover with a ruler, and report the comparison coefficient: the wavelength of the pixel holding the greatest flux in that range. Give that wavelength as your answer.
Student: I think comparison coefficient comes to 812.803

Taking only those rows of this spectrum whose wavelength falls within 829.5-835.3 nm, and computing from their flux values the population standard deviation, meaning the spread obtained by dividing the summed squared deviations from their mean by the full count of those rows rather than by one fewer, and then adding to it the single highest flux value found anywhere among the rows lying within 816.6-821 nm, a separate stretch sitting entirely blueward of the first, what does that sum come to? 14.1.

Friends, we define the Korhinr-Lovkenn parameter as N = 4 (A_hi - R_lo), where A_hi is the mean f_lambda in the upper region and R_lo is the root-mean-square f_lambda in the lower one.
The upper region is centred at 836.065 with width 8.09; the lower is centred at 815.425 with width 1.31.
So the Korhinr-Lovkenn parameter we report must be -3.7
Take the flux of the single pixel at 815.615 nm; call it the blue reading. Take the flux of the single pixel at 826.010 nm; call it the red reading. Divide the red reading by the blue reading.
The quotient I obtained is 0.939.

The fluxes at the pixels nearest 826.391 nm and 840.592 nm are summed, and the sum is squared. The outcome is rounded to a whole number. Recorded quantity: 615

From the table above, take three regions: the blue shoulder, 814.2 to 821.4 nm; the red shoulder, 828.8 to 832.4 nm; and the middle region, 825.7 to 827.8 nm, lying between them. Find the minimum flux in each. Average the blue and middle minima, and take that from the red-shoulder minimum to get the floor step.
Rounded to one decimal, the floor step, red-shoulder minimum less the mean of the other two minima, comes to -0.3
